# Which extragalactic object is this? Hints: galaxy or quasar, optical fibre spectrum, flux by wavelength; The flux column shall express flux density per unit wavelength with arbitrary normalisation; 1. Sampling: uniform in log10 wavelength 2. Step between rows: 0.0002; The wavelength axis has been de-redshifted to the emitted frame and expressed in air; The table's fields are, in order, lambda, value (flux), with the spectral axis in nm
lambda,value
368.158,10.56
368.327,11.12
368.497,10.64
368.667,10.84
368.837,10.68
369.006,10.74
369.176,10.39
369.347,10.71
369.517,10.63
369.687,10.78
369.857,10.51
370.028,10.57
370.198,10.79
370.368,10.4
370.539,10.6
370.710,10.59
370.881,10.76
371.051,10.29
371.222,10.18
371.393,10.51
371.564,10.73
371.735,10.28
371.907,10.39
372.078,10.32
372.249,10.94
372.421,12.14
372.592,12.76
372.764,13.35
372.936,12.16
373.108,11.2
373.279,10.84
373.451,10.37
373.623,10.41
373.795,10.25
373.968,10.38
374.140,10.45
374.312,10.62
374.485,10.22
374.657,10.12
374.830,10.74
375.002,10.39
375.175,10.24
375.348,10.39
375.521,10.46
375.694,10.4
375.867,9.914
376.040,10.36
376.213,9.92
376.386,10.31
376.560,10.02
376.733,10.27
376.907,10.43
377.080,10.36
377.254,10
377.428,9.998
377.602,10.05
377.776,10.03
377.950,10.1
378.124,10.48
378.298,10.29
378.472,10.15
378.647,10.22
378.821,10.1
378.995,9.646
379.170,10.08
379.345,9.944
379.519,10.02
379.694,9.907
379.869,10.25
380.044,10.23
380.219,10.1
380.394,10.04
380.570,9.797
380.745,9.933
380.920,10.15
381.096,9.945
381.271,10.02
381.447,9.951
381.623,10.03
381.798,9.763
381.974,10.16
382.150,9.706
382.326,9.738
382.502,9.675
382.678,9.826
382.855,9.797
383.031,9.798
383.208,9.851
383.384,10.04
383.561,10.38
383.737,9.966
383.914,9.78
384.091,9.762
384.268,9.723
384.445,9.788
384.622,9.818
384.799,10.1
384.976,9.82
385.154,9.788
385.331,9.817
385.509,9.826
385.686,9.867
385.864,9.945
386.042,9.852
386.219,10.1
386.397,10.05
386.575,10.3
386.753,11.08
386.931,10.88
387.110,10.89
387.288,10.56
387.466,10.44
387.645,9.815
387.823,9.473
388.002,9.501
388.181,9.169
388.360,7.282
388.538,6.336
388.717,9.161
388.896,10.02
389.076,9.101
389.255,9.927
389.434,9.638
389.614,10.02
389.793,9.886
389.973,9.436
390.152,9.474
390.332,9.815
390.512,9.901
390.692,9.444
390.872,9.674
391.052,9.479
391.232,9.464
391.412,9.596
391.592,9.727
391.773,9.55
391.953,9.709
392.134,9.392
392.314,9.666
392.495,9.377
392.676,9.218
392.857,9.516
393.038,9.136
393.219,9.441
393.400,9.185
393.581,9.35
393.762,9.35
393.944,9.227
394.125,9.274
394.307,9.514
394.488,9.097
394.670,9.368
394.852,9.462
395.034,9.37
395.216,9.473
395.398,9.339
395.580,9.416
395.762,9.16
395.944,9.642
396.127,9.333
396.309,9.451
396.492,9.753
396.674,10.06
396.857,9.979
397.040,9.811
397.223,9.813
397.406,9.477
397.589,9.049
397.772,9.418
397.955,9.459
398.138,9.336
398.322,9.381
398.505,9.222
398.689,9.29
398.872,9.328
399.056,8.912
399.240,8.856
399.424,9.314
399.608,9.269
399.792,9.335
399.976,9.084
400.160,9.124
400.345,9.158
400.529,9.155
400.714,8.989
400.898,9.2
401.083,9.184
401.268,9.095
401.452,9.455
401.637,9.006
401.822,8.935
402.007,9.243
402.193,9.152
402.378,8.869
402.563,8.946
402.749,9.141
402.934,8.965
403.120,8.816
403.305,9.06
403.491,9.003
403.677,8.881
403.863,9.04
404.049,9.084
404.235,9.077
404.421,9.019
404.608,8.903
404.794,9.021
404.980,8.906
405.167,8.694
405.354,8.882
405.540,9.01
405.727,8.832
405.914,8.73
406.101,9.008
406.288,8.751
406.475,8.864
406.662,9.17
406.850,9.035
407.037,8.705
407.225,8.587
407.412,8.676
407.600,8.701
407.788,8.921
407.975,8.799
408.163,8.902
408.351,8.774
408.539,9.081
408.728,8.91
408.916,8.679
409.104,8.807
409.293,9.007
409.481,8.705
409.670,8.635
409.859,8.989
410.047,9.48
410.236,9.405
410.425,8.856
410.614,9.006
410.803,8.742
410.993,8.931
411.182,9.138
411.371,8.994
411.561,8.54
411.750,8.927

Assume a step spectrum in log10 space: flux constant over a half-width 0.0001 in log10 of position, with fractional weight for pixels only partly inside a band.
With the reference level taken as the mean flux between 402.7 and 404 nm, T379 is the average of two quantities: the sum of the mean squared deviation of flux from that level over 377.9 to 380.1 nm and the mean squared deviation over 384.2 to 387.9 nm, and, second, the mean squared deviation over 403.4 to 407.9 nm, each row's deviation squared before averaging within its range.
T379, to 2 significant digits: 1.4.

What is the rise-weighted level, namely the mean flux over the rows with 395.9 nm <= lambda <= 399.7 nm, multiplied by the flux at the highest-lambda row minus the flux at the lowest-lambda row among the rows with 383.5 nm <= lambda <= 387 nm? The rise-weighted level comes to 4.7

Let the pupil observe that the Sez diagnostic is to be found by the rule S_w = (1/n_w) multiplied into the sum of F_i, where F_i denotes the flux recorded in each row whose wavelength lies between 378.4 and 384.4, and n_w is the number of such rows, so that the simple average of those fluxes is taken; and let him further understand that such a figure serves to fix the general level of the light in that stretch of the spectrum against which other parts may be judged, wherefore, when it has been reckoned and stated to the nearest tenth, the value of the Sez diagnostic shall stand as 10.0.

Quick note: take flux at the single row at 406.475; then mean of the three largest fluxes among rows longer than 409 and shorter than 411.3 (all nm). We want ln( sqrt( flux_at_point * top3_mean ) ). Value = 2.21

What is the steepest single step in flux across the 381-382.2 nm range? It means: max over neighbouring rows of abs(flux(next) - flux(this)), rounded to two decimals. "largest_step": 0.45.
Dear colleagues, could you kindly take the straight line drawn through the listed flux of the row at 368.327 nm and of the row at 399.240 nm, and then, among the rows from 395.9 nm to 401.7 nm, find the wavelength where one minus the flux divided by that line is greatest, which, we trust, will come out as 399.240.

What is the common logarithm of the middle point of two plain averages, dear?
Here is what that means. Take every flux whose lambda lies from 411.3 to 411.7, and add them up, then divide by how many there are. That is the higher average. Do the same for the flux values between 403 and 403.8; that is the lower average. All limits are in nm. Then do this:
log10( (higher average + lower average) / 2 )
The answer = 0.95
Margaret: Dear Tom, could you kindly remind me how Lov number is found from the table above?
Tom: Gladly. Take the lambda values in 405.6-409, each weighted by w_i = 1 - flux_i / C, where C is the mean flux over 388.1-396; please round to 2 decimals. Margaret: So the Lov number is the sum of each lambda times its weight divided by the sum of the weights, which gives 407.33 nm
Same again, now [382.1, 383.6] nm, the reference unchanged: 383.01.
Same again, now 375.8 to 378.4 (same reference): 377.11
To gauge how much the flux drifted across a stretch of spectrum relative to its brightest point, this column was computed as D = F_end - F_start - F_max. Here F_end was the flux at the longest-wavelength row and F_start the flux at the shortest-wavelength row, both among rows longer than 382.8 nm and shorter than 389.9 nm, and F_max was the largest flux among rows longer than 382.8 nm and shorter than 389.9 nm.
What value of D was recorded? -11.0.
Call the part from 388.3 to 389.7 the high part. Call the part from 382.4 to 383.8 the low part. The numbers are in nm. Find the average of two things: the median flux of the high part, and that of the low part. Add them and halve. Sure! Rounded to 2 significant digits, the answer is 9.6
